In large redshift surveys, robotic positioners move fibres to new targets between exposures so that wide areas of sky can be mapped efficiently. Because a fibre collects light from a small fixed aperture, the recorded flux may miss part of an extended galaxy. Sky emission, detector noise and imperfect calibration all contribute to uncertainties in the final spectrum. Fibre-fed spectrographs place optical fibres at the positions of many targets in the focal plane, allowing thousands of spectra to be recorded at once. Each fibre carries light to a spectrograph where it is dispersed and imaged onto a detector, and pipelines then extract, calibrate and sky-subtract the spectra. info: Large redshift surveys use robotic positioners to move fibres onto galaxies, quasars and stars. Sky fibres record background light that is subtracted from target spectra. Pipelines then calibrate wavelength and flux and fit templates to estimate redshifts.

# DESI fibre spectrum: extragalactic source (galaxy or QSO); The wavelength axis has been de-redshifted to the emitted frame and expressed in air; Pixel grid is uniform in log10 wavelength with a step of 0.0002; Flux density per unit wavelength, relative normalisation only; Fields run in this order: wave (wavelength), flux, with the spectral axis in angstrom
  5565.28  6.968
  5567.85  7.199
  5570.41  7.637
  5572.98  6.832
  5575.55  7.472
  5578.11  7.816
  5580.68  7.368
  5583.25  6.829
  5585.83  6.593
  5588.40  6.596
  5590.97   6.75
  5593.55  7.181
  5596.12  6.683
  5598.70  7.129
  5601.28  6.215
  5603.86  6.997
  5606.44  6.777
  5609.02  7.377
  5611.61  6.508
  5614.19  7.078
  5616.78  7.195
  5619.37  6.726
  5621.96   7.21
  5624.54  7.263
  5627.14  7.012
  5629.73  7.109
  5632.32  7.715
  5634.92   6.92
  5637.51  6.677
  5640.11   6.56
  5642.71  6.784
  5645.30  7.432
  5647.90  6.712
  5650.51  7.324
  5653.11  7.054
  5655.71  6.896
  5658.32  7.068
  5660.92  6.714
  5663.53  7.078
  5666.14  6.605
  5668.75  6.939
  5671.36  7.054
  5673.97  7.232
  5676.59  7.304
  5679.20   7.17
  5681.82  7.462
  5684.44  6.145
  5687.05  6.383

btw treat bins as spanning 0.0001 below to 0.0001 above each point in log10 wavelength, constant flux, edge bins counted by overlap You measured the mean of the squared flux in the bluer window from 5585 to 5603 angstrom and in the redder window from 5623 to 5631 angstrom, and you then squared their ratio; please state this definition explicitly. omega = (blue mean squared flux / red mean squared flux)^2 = 0.80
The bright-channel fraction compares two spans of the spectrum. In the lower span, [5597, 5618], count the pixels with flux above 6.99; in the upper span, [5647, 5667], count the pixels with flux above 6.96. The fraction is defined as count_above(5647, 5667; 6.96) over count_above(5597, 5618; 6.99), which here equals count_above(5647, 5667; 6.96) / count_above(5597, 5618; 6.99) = 0.80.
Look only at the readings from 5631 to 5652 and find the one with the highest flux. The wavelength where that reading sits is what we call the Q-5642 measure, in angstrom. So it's 5632.32 angstrom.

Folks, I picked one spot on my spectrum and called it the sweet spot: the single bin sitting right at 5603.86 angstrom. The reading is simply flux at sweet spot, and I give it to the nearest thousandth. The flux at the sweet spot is 6.997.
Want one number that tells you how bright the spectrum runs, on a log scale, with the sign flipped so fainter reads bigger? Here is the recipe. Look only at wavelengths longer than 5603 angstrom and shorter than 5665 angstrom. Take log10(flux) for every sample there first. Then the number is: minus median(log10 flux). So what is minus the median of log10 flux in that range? -0.847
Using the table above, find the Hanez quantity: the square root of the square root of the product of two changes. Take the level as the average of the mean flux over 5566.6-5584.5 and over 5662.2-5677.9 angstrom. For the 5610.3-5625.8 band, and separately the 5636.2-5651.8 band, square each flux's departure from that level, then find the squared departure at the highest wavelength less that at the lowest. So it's 0.56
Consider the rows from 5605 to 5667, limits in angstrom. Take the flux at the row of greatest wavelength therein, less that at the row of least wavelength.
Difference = -0.2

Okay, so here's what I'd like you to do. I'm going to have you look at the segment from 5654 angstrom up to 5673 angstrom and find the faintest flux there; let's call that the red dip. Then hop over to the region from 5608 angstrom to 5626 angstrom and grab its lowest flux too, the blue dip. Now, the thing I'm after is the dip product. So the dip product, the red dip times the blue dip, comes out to 43.0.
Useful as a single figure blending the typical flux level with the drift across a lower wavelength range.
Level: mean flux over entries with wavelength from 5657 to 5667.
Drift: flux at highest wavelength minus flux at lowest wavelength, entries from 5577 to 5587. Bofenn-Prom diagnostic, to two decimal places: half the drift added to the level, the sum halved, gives 3.13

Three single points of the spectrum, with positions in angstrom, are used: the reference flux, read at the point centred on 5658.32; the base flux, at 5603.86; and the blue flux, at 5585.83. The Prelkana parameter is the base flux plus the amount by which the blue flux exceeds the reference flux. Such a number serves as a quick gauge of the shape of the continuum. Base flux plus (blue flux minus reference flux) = 6.5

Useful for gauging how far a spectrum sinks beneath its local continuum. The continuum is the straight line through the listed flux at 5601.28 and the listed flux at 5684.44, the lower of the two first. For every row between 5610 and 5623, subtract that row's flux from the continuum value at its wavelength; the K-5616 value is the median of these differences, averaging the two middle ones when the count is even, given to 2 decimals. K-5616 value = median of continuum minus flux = -0.87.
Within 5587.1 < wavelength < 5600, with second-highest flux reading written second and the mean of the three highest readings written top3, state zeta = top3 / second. 0.98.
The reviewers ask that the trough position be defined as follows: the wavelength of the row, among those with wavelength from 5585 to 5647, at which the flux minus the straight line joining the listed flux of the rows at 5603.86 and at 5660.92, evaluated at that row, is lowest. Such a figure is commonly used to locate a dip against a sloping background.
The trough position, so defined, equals 5601.28 angstrom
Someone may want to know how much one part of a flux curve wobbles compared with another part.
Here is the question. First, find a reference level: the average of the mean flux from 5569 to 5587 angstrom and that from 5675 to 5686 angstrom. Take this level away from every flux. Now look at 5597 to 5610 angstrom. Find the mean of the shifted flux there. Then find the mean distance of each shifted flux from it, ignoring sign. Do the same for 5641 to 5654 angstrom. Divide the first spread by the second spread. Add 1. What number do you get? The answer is 2.27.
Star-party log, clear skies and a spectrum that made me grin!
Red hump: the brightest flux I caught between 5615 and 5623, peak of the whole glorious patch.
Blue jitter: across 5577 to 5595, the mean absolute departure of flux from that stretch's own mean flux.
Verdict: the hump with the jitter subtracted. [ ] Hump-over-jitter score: 6.84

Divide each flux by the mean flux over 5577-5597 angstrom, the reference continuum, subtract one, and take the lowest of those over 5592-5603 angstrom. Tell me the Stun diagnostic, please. -0.109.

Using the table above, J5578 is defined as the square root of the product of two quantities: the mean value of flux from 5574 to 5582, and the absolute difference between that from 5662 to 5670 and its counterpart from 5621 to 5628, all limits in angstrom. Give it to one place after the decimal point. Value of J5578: 1.5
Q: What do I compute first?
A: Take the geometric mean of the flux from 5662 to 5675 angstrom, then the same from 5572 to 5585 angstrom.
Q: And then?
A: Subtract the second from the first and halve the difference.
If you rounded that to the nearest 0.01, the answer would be -0.14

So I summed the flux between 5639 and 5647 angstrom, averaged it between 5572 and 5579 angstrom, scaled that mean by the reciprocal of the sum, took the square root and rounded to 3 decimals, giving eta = 0.596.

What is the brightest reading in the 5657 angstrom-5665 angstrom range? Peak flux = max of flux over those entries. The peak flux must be 7.078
